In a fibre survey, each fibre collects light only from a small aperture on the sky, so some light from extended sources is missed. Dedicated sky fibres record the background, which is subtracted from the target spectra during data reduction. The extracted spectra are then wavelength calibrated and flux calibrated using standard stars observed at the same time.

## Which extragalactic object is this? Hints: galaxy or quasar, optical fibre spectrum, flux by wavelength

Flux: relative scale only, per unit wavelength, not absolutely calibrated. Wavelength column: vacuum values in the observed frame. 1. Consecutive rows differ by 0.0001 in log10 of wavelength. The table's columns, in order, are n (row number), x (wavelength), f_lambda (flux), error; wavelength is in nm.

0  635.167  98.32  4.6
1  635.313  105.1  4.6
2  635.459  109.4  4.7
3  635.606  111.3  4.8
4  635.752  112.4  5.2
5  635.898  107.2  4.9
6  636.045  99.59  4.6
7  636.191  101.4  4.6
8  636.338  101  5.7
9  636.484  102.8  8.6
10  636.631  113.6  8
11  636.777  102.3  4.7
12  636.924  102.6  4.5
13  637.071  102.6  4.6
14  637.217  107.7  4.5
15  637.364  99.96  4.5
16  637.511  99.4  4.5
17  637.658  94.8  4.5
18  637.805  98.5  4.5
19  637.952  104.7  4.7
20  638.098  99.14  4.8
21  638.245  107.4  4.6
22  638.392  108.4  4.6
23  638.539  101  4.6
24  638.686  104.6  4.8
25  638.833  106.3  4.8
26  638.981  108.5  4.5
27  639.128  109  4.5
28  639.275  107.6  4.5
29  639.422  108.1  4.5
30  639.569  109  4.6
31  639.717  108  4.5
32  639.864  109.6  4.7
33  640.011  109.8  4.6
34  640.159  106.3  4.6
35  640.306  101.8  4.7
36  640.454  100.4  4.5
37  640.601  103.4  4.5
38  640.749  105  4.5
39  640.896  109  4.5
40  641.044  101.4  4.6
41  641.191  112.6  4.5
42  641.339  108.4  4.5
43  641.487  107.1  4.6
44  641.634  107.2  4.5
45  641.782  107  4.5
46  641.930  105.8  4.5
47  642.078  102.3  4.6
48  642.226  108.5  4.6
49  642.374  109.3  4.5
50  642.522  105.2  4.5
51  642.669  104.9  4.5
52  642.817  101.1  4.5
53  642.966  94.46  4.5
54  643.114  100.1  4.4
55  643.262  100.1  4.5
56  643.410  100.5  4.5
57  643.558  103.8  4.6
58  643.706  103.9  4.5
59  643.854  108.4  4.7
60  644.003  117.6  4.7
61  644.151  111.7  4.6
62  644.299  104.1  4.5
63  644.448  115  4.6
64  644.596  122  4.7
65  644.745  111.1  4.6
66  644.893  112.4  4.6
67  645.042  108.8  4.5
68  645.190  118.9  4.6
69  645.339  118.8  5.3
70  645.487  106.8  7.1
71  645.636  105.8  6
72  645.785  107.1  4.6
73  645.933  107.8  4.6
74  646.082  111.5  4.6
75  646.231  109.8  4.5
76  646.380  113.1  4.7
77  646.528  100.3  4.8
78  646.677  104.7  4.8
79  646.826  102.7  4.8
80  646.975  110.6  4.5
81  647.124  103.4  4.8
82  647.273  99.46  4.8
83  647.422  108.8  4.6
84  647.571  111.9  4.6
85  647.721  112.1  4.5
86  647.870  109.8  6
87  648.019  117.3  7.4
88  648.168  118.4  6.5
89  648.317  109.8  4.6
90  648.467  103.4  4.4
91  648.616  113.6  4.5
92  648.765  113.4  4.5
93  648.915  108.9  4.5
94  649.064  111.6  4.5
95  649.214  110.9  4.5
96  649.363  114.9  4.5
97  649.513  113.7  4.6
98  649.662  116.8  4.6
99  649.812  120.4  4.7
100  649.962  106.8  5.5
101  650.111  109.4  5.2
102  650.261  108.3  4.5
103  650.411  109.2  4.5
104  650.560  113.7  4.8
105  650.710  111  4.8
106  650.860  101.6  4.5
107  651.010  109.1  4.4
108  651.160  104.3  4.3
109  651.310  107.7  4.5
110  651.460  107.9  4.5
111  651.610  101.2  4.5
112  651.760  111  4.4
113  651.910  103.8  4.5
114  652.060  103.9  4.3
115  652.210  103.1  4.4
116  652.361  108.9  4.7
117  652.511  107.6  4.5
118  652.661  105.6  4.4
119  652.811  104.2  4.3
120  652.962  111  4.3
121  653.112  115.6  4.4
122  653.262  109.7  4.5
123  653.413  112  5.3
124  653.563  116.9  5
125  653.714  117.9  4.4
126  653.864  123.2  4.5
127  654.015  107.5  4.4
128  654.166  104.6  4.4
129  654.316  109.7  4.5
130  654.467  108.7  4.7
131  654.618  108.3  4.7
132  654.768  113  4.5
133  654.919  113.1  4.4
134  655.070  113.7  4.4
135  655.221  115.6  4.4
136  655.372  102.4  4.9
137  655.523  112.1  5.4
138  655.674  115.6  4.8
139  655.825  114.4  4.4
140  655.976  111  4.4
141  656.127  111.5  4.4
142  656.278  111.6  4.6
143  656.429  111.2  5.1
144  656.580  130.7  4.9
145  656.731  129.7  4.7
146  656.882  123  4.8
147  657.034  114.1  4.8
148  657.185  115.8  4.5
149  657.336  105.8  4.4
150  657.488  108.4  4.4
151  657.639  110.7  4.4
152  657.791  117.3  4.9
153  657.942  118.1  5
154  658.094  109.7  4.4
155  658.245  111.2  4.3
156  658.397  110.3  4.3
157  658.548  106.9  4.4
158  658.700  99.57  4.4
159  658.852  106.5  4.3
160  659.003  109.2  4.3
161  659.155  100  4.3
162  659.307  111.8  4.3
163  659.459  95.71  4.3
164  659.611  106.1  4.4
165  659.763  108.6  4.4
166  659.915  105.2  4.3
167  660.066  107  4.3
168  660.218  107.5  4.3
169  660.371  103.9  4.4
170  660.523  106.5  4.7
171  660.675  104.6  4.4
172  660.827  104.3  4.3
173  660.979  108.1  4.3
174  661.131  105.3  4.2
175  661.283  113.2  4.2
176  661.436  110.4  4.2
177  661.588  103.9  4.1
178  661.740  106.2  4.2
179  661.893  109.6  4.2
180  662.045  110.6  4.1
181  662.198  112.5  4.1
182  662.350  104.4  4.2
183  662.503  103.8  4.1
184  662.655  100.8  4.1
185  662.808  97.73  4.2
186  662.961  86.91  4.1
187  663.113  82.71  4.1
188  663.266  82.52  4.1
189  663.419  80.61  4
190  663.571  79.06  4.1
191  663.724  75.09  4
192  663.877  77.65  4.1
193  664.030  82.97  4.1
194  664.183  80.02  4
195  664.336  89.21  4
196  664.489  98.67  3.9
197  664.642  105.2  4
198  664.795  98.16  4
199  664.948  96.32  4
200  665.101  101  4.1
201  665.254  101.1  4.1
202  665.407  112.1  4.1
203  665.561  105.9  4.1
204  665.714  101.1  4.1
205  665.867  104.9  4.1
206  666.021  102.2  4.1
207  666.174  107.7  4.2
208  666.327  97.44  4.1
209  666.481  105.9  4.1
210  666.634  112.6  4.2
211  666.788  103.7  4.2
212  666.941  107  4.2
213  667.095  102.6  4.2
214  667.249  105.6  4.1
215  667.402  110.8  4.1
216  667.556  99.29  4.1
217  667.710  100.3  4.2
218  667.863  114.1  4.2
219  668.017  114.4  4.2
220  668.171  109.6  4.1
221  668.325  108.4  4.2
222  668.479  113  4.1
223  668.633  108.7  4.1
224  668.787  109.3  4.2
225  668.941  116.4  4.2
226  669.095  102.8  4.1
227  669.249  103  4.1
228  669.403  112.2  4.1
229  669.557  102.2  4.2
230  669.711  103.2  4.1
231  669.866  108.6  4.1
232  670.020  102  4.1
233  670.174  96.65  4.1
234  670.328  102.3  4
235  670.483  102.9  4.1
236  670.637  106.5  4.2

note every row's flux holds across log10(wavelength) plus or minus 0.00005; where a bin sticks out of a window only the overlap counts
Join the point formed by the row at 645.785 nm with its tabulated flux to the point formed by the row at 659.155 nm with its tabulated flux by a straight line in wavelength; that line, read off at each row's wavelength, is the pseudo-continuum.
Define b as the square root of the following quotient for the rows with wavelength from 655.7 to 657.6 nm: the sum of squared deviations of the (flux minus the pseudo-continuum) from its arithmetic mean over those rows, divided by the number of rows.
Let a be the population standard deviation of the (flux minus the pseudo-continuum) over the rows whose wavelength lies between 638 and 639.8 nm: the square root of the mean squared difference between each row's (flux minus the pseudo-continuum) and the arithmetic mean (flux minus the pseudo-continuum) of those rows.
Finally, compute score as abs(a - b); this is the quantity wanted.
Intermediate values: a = 3.3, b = 8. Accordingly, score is 4.4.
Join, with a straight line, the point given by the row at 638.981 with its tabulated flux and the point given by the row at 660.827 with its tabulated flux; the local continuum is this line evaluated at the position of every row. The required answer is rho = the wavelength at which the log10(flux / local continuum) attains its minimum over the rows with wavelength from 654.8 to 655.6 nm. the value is 655.372 nm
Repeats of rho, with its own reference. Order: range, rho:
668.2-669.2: 669.095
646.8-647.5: 647.273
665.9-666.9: 666.327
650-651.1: 650.860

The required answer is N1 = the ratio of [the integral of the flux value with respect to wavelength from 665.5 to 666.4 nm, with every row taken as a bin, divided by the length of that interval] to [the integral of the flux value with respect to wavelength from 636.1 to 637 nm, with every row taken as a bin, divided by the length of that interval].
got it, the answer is 0.99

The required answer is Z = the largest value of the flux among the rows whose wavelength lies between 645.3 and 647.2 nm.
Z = 118.8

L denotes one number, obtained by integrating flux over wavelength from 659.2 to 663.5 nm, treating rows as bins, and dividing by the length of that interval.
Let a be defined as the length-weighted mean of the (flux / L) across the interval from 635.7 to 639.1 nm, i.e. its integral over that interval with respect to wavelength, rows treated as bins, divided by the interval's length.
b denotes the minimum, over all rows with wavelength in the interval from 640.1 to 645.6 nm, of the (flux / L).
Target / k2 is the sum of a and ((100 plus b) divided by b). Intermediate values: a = 1.01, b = 0.92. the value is 111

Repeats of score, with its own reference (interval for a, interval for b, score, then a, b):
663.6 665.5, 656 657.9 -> 4.0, 11.6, 8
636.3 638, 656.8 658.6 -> 0.3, 4.5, 5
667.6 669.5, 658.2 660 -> 0.1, 4.9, 5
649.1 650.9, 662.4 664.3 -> 4.3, 4.6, 9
